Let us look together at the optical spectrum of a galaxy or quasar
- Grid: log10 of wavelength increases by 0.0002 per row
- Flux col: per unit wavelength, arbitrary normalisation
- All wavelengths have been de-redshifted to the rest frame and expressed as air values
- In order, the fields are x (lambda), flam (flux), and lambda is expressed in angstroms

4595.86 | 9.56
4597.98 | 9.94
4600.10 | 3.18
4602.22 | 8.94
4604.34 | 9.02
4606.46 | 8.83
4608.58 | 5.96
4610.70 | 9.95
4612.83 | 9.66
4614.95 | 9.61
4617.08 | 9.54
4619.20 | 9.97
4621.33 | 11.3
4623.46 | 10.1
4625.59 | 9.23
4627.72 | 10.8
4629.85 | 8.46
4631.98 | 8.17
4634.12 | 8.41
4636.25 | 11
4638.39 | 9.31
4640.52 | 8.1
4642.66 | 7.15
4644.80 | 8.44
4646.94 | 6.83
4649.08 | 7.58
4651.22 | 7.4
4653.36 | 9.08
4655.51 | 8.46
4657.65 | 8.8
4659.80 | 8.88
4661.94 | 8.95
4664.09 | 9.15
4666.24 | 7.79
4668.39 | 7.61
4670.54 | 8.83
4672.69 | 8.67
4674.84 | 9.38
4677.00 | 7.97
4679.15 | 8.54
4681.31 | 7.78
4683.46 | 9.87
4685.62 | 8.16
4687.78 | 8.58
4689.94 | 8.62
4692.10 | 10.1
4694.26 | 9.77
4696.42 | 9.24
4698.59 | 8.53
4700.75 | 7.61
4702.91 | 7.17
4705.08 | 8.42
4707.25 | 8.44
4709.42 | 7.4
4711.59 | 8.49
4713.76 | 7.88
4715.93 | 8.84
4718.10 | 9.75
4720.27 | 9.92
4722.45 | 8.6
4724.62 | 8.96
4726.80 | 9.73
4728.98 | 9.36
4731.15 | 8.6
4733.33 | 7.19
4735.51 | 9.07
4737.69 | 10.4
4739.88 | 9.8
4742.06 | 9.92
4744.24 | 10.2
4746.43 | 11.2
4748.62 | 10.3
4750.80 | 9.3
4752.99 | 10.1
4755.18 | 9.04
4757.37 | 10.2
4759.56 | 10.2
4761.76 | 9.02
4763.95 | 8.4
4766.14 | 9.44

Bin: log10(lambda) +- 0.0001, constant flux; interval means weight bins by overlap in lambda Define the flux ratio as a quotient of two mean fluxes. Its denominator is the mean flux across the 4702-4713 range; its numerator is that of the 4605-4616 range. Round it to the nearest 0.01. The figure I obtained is 1.10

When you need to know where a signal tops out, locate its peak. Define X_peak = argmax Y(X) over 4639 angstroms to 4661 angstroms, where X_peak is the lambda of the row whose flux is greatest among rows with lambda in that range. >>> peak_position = 4653.36 angstroms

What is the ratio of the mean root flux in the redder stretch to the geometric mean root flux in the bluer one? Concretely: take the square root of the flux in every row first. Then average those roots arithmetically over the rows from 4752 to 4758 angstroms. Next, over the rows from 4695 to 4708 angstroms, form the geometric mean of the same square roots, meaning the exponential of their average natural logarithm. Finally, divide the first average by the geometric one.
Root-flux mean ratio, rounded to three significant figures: 1.09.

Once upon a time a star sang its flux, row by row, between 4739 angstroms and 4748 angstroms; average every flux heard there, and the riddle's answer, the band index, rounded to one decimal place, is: 10.3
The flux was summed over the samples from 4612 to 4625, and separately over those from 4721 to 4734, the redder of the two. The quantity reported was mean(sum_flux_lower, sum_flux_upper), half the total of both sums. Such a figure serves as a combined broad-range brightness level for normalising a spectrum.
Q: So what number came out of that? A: 56.3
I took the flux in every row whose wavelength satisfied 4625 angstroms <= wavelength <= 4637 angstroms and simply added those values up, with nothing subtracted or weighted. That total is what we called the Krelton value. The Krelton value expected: 56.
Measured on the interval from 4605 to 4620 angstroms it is 64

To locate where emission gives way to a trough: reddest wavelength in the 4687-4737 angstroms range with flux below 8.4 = 4733.33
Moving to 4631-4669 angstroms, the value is 4668.39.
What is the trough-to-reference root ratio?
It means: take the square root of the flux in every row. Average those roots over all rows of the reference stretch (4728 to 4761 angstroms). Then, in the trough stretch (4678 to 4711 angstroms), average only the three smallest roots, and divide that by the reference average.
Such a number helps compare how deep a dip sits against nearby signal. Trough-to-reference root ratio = 0.876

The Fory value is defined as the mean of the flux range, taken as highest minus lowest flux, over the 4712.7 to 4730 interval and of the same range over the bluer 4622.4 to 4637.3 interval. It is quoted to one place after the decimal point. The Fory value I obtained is 2.4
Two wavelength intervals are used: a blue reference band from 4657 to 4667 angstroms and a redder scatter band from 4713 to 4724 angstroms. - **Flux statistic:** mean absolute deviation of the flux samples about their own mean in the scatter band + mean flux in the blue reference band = 9.4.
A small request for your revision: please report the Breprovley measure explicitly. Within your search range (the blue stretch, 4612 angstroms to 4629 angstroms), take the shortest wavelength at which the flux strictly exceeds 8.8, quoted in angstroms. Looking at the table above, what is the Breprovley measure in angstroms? 4612.83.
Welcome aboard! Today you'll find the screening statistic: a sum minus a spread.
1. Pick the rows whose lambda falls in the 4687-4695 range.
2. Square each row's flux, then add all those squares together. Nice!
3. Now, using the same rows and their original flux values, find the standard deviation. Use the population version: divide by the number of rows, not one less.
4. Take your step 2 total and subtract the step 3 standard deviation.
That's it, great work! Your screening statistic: 345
